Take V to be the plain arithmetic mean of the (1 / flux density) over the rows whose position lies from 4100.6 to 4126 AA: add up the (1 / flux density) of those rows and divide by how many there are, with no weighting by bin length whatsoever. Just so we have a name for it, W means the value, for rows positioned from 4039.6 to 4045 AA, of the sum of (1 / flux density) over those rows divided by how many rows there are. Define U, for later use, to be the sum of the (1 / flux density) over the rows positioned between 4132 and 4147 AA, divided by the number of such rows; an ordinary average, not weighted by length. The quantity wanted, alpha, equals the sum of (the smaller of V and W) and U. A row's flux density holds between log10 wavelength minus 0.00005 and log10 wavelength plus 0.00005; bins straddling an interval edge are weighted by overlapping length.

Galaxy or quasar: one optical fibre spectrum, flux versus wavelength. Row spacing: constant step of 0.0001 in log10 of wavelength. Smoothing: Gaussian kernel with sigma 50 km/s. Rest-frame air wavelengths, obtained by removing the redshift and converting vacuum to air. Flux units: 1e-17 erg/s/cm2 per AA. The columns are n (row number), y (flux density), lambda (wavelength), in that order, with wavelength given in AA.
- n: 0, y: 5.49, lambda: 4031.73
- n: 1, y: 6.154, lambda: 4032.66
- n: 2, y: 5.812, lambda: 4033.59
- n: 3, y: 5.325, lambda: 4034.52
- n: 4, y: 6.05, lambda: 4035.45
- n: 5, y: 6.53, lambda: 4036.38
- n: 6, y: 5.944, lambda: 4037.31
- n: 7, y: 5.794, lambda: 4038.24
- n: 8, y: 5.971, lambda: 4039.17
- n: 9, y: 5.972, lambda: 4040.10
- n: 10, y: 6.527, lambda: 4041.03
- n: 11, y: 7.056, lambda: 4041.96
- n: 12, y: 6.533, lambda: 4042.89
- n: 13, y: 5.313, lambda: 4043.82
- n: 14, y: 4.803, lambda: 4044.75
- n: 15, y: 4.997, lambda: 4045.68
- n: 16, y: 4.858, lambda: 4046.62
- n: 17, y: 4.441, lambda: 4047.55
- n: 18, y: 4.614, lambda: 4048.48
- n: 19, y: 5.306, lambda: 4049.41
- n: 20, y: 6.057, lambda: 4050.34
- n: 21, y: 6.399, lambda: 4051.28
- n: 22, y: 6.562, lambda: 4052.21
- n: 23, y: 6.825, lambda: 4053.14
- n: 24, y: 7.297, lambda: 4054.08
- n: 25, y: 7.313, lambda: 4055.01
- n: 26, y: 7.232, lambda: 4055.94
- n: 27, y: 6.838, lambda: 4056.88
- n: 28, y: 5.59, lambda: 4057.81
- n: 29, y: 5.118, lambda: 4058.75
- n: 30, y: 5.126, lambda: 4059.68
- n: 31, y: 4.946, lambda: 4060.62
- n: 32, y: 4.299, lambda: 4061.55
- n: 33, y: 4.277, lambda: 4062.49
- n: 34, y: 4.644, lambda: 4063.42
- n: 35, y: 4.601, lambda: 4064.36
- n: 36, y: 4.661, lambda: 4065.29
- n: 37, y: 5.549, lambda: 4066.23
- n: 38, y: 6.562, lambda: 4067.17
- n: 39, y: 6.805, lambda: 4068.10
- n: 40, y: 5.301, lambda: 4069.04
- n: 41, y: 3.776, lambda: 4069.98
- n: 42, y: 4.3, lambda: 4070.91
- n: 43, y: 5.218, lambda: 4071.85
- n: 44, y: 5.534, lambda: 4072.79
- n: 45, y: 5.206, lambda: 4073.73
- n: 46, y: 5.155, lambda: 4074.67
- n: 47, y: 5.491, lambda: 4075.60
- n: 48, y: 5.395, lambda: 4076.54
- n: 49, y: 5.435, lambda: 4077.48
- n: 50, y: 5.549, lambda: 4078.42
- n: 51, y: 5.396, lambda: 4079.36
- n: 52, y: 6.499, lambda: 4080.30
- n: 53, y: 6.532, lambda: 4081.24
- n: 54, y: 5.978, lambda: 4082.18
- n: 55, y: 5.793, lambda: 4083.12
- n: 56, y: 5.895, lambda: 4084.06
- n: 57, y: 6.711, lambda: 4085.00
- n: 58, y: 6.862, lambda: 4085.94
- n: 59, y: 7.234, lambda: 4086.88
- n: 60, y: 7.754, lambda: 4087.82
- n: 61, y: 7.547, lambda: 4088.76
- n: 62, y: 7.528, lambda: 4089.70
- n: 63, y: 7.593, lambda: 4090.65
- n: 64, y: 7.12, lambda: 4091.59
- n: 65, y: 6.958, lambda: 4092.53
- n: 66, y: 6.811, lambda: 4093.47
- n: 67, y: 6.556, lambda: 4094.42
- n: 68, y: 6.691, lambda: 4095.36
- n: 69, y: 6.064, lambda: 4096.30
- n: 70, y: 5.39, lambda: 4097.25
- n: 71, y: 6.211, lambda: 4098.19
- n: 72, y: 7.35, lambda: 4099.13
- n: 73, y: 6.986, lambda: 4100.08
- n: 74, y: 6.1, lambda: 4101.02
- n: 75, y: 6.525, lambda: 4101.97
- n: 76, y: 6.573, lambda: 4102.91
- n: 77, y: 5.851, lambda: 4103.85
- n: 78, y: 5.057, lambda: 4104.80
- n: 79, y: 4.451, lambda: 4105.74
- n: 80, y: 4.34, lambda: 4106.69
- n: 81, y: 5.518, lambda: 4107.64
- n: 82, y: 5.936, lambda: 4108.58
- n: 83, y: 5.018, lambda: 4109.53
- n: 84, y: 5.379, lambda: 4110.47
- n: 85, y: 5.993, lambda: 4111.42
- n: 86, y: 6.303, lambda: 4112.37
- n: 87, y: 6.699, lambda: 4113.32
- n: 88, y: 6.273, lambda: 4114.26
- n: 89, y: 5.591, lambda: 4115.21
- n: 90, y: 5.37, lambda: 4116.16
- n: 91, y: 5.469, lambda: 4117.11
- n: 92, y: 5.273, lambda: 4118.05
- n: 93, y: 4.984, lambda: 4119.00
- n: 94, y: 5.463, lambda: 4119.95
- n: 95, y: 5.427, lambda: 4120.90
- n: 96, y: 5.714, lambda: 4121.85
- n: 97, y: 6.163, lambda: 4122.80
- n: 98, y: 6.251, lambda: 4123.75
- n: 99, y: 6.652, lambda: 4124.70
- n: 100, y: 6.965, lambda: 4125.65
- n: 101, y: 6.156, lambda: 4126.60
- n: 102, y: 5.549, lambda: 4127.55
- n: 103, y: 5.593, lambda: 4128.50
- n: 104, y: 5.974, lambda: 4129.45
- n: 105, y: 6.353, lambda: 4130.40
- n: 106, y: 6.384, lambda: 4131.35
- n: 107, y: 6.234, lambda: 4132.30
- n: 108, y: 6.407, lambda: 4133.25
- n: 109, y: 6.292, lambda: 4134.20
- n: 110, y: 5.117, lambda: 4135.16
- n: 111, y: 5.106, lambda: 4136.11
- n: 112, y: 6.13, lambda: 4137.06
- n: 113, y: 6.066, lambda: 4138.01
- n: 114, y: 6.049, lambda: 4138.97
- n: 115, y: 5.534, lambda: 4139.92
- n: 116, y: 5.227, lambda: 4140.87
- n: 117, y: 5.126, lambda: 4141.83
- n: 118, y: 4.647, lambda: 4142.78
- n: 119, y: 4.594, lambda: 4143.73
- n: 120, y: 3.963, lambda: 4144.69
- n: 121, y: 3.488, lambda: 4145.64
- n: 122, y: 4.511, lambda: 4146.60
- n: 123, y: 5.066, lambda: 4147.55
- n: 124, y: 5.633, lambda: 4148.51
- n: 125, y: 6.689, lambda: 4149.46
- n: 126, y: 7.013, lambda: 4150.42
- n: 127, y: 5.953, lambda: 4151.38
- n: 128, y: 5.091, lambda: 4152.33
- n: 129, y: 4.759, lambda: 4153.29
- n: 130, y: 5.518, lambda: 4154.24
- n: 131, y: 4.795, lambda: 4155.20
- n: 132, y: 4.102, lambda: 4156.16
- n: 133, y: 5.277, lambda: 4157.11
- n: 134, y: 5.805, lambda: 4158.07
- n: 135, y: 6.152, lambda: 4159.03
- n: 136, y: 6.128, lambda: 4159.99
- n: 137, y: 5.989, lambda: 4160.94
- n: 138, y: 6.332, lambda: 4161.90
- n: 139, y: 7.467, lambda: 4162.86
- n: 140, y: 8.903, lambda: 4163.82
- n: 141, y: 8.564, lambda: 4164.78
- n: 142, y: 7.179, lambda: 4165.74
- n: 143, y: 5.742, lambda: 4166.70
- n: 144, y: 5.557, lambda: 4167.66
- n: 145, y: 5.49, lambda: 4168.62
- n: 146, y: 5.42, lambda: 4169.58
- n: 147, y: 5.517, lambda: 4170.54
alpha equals 0.36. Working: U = 0.195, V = 0.176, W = 0.169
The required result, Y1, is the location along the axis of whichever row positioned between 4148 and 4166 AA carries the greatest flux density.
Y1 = 4163.82 AA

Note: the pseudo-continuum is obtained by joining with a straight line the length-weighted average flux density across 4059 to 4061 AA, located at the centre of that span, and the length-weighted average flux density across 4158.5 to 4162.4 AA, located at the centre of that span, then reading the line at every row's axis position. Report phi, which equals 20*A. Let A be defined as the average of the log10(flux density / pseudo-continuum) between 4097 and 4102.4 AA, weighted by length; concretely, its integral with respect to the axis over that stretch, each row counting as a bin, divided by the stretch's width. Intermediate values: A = 0.070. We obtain 1.4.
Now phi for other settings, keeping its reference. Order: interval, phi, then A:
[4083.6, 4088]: 2.1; 0.106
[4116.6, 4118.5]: -0.5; -0.024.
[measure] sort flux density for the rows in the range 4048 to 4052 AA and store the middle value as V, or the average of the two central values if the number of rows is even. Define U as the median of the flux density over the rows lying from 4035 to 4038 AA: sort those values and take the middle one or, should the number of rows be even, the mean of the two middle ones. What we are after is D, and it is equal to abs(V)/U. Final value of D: 0.9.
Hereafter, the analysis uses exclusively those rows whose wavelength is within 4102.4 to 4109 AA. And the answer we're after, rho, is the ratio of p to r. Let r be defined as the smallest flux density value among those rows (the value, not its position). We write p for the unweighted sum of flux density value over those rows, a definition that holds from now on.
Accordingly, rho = 8.69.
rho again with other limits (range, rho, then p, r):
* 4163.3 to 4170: 8.64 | 47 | 5.42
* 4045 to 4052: 8.26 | 37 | 4.441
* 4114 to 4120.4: 7.71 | 38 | 4.984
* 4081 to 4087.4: 7.77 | 45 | 5.793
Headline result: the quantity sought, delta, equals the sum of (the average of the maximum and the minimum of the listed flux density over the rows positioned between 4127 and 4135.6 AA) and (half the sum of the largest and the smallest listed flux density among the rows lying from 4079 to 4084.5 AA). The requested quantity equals 11.73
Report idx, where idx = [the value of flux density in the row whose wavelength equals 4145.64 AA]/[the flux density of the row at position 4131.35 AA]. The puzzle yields 0.5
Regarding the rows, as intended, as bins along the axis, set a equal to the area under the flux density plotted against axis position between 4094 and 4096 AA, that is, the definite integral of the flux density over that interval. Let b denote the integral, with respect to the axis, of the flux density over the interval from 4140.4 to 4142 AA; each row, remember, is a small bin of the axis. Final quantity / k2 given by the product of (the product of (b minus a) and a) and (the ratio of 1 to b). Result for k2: -7.9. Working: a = 13.2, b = 8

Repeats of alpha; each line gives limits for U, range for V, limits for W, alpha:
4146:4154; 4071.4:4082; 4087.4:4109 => 0.34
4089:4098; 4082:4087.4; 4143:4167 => 0.31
